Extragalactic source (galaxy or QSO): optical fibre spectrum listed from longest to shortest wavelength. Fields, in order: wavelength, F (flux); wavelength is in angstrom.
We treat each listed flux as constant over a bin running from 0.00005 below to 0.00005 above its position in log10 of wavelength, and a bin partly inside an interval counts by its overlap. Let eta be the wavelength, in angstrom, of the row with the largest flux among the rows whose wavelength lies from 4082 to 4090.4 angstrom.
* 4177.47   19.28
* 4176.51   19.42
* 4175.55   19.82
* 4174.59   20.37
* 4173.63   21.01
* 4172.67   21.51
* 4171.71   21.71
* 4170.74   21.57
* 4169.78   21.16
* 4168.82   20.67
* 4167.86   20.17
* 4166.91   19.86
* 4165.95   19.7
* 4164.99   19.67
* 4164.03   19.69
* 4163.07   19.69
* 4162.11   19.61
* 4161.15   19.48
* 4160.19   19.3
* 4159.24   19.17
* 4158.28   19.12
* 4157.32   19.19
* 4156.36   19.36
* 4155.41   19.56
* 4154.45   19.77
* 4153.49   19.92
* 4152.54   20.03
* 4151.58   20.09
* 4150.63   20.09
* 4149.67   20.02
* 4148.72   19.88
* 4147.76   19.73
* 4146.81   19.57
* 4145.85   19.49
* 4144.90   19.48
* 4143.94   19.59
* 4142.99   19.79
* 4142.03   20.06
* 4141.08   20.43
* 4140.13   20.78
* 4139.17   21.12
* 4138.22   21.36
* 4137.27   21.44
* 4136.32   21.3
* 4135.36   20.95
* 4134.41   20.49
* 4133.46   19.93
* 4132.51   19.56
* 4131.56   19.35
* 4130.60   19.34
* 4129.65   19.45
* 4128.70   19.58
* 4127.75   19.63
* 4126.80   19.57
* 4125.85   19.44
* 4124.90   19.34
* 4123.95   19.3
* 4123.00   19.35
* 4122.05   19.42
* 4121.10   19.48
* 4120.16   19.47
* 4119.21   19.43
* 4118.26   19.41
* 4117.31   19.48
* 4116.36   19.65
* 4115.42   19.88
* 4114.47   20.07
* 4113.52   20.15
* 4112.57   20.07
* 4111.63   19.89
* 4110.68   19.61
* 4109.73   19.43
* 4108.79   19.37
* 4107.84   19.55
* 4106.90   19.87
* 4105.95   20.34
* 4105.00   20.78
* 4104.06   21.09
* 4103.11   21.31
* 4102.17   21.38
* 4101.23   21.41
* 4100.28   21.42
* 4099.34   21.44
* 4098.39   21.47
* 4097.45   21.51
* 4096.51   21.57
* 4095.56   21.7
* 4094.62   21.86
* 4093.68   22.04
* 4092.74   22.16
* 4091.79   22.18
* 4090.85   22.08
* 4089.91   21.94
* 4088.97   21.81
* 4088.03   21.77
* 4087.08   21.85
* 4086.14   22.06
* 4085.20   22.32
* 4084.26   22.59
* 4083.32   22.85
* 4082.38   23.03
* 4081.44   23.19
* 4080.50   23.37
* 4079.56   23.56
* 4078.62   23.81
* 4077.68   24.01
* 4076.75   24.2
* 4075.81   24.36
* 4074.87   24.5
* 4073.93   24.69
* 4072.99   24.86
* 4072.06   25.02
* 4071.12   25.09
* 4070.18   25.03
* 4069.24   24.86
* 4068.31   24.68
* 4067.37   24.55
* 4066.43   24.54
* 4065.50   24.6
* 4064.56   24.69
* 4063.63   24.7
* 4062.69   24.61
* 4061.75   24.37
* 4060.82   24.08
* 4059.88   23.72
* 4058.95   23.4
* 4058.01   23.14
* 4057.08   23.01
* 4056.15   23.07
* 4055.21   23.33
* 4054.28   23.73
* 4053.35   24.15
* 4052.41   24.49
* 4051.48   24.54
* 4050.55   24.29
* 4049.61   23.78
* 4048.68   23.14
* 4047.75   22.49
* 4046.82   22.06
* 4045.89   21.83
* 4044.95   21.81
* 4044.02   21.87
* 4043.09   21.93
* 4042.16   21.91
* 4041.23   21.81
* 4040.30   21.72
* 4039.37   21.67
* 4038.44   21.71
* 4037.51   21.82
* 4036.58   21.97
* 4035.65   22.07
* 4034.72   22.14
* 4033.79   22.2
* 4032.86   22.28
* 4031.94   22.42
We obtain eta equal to 4082.38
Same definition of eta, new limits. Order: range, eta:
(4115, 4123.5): 4115.42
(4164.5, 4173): 4171.71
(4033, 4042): 4033.79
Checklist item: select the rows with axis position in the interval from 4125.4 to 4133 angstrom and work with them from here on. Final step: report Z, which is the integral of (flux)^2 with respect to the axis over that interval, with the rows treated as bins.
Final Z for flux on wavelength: 2886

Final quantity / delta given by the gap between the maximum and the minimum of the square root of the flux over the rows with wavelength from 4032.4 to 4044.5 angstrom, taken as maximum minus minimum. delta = 0.07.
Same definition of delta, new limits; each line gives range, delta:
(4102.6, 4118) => 0.22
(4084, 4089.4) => 0.09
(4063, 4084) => 0.23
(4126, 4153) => 0.23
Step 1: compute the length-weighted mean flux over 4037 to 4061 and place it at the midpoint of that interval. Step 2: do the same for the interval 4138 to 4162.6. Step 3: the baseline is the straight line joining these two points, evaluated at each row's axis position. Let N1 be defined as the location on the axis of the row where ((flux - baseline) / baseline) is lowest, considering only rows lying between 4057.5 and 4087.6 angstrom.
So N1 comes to 4087.08 angstrom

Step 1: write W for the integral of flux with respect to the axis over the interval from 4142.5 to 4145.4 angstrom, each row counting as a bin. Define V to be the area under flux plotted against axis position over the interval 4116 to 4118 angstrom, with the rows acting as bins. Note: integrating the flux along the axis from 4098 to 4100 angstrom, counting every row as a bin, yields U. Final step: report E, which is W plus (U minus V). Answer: 61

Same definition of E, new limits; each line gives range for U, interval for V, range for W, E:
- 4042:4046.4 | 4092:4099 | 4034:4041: 97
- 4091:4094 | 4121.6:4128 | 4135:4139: 27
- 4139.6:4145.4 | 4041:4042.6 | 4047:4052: 199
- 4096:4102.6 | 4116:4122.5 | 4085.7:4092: 153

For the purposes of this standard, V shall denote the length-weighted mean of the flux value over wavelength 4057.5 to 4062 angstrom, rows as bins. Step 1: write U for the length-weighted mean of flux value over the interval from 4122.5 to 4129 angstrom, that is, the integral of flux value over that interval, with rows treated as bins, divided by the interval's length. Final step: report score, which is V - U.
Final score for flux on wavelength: 4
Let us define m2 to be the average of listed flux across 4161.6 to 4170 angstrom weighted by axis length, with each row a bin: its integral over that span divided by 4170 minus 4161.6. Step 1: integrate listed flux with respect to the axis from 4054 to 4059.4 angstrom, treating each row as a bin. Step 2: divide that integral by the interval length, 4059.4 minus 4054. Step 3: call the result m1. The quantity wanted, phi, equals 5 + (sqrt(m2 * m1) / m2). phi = 6.08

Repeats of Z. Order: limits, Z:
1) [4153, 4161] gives 3022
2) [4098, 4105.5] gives 3396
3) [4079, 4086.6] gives 3982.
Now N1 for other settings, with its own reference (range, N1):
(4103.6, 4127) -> 4108.79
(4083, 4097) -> 4088.03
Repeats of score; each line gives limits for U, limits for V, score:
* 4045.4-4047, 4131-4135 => -2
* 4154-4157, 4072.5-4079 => 5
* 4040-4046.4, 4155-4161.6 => -3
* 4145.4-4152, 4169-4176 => 1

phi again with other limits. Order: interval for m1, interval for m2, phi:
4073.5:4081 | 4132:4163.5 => 6.10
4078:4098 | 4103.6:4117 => 6.06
